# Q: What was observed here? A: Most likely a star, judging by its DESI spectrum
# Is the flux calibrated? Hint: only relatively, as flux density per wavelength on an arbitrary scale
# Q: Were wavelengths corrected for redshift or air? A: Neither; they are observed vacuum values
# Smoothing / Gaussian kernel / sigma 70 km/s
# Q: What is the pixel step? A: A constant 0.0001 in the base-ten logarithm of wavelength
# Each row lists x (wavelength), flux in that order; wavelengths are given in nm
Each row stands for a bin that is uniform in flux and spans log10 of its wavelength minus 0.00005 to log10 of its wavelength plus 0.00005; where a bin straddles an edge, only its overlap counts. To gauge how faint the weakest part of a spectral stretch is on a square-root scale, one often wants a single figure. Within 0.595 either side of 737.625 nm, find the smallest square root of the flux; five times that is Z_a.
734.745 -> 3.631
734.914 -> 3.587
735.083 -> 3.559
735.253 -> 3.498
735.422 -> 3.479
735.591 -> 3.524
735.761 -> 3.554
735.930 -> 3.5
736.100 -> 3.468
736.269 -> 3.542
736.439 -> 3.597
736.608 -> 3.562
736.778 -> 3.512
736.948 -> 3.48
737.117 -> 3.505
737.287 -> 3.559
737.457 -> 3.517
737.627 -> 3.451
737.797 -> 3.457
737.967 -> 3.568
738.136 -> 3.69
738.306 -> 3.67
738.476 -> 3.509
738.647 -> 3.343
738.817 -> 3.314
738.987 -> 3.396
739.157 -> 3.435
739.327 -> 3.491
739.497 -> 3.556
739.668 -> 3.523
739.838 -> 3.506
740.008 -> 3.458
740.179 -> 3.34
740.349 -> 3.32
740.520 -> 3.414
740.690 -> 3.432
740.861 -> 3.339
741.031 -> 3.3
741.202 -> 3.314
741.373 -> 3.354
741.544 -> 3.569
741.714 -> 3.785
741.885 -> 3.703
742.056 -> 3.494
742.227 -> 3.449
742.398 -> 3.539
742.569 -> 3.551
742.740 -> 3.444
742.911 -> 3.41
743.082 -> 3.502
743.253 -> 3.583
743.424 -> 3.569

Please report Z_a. 9.29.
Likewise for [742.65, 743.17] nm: 9.23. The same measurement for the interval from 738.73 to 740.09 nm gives 9.10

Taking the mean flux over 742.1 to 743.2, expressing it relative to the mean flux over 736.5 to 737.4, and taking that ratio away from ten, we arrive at 9.01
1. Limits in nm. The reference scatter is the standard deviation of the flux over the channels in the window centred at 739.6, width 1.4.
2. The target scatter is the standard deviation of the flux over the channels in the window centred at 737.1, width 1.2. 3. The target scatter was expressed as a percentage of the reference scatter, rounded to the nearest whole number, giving 56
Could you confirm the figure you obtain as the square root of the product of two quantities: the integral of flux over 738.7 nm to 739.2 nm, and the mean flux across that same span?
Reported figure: 2.4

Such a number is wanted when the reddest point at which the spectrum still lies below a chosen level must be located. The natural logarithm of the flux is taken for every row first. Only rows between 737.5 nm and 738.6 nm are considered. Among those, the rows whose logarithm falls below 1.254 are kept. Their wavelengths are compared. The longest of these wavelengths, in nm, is 737.797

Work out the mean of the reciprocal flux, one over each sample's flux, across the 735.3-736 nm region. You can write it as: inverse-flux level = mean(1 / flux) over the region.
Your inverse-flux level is 0.285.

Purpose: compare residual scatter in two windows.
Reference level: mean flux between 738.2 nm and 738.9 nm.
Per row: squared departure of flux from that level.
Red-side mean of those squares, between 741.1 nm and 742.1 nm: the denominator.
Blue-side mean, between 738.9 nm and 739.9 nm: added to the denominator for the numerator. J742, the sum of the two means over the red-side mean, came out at 1.10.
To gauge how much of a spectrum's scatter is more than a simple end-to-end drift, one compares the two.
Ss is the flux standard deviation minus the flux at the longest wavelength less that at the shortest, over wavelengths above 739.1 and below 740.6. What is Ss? 0.10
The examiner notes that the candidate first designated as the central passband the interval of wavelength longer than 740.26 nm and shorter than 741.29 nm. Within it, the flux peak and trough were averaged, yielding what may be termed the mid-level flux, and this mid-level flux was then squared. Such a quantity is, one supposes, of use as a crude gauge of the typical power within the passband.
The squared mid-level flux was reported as 11.3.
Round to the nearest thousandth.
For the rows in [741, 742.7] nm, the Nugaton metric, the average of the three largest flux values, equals 3.686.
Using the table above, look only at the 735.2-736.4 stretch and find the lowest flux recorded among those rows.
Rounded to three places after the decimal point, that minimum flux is 3.468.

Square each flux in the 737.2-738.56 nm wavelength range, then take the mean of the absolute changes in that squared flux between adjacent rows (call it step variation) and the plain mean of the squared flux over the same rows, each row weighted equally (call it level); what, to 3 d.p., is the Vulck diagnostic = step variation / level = 0.043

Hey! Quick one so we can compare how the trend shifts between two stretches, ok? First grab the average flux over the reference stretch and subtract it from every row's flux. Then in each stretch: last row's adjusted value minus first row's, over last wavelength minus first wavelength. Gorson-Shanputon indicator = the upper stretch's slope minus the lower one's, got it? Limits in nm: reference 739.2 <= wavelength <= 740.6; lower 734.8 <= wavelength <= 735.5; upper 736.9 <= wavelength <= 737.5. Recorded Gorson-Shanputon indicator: 0.29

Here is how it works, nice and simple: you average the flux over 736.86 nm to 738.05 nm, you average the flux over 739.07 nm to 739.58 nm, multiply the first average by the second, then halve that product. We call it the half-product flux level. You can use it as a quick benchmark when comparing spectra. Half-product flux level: 6.1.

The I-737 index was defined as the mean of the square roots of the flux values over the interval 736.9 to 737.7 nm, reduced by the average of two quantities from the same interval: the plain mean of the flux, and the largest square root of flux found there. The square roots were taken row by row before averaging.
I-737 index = -0.823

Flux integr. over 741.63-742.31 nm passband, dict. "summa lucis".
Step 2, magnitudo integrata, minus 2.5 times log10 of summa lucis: -1.0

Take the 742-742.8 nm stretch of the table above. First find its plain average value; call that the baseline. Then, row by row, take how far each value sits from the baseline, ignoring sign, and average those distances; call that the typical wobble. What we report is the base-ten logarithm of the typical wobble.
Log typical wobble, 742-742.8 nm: -1.40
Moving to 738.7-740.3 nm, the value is -1.17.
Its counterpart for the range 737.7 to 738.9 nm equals -0.93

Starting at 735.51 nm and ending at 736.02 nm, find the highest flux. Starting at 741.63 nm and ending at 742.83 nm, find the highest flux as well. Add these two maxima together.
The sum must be 7.34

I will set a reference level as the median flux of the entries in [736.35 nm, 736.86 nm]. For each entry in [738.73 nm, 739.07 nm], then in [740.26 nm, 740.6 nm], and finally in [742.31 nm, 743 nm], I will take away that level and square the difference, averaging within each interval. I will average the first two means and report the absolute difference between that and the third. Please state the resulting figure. 0.033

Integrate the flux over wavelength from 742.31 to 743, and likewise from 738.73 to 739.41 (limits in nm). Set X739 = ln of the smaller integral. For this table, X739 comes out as 0.842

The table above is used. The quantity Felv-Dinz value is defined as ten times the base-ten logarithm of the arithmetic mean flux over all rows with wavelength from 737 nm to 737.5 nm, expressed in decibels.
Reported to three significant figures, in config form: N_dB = 5.47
